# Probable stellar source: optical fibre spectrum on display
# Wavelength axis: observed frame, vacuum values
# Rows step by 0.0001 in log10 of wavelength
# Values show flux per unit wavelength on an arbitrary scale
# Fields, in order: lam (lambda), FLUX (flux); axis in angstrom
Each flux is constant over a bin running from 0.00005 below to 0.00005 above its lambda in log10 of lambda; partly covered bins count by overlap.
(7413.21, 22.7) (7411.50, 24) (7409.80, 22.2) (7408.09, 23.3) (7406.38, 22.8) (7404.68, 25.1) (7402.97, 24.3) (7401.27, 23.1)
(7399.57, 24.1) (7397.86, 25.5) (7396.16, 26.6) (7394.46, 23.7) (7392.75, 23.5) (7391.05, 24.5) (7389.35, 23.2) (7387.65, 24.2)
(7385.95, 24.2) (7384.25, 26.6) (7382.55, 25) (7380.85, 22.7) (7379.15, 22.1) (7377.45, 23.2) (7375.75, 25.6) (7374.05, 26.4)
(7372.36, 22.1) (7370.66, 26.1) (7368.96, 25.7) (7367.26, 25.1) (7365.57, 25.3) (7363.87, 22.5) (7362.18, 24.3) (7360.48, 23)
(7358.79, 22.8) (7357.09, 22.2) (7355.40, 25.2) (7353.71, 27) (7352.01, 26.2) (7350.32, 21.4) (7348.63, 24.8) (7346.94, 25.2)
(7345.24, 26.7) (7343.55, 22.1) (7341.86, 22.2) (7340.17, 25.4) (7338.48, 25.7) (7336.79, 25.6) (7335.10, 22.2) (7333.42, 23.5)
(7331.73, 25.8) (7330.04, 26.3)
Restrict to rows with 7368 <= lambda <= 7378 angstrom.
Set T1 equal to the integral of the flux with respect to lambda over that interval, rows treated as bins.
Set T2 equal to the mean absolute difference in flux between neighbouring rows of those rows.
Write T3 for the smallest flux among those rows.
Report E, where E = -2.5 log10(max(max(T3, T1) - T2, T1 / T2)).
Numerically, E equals -5.98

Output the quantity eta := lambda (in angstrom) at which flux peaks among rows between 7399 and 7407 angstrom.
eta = 7404.68 angstrom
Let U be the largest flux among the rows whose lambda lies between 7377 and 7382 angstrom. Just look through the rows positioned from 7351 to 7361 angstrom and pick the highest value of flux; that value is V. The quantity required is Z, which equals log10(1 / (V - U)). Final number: -0.58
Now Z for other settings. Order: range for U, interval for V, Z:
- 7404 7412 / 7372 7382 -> -0.11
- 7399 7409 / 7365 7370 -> 0.22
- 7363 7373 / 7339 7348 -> 0.22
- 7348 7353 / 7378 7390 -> 0.40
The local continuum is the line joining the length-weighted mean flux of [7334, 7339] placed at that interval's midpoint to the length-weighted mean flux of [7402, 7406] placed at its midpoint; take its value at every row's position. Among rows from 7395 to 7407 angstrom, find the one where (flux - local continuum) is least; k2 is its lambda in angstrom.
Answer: 7406.38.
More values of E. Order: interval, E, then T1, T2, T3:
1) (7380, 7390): -5.96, 243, 1.5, 22.7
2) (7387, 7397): -5.96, 243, 1.3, 23.2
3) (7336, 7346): -5.97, 246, 1.7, 22.1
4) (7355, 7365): -5.91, 233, 1.4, 22.2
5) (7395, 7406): -6.08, 272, 1.1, 23.1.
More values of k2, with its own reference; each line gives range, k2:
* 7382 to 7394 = 7389.35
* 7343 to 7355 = 7350.32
